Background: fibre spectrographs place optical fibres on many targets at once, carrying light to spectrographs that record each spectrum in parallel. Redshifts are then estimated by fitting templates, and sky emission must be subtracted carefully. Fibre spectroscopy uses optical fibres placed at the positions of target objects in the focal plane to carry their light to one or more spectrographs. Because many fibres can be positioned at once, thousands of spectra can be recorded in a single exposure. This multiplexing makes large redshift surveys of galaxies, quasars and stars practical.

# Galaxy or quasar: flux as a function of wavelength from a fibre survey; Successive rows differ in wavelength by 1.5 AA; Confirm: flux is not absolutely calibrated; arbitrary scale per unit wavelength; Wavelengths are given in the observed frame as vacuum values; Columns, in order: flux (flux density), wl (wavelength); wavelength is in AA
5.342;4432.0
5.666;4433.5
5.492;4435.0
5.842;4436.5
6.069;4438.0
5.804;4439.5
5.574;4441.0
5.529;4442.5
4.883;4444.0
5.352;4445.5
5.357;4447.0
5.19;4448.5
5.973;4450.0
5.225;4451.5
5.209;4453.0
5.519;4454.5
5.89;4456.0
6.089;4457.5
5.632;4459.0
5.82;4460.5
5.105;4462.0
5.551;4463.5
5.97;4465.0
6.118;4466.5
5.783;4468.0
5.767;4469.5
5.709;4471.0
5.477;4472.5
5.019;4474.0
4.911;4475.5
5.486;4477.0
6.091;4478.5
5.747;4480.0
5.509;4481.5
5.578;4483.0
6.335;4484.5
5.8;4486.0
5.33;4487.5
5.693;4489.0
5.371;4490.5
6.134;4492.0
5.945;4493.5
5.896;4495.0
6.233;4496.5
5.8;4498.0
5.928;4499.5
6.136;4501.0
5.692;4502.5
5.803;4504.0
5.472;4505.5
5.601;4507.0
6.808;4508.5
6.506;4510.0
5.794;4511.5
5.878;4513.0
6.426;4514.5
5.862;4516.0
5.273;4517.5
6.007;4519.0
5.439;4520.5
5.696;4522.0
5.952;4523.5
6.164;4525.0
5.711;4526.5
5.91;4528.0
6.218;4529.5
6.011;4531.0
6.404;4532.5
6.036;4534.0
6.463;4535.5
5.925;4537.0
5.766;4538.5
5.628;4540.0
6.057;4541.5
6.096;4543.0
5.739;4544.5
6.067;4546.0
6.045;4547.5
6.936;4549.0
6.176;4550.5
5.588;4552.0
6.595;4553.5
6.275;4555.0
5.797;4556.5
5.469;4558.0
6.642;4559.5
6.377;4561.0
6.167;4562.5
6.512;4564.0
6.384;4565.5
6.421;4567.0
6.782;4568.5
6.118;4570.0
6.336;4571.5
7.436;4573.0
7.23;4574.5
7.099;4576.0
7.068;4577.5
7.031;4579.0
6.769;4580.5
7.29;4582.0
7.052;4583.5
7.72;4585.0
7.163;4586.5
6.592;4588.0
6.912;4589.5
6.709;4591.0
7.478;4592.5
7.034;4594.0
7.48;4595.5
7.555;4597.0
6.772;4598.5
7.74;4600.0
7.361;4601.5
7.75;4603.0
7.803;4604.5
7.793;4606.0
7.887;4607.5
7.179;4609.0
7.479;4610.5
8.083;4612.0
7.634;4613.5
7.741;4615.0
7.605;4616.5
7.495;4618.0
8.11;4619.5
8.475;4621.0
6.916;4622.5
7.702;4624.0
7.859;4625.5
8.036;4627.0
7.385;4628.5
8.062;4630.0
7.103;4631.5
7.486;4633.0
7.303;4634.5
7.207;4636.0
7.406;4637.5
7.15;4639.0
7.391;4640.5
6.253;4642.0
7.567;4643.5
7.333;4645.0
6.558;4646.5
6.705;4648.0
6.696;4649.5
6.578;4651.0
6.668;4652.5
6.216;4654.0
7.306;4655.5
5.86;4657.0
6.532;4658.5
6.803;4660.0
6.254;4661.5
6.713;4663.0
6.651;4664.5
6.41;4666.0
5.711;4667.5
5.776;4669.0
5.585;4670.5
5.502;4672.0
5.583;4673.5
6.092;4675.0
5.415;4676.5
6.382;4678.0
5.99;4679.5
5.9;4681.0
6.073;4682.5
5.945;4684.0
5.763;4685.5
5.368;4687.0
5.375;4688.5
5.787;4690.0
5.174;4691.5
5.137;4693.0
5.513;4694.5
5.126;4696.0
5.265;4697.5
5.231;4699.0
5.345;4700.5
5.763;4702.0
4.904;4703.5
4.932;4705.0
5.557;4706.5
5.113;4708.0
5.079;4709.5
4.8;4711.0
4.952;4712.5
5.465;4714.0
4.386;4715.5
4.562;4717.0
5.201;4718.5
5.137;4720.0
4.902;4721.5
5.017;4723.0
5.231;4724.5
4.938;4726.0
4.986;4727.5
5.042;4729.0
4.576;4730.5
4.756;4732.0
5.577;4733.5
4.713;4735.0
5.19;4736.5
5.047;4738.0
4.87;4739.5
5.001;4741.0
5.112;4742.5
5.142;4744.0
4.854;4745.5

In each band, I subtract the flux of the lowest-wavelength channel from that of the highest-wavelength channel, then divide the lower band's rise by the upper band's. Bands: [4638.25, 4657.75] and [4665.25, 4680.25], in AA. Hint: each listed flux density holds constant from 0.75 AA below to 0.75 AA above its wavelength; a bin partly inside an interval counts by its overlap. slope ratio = 3.1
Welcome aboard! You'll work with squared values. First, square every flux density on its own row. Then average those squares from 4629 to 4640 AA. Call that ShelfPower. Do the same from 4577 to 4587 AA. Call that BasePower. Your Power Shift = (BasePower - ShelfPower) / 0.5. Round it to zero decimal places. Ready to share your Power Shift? -7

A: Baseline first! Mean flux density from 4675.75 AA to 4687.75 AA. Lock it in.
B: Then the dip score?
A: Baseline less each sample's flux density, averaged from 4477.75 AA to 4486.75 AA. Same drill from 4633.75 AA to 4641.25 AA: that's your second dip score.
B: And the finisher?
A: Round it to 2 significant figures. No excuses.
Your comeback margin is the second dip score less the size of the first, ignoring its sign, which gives -1.4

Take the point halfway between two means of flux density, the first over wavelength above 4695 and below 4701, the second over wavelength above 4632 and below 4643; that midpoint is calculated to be 6.21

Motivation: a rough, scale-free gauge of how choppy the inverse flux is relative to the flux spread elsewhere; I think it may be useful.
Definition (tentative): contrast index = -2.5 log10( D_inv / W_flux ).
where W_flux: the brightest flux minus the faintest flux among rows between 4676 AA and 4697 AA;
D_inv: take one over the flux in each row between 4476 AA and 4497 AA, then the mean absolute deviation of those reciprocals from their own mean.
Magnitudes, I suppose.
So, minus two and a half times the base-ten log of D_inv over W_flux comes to 5.50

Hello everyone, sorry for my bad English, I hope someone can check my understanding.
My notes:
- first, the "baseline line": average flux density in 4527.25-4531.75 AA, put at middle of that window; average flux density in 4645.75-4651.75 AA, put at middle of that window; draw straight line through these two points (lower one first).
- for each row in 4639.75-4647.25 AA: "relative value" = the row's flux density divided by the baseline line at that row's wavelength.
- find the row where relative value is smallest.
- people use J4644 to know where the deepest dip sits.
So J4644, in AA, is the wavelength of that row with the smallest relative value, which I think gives 4642.0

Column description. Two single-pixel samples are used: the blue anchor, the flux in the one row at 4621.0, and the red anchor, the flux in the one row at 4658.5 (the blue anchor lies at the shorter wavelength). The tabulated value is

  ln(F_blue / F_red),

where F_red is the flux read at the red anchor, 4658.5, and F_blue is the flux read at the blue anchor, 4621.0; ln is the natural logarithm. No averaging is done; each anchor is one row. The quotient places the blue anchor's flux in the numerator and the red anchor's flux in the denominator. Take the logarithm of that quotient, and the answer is 0.26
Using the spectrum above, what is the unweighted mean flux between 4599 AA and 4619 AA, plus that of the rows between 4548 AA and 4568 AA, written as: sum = 13.9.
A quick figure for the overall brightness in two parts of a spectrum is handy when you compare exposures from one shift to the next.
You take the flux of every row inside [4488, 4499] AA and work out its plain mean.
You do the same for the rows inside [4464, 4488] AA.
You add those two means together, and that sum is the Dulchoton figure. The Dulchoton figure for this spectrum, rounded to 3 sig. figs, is 11.5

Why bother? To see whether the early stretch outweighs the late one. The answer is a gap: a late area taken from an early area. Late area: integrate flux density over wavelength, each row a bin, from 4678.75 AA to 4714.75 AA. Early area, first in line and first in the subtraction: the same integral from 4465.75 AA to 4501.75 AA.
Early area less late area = 12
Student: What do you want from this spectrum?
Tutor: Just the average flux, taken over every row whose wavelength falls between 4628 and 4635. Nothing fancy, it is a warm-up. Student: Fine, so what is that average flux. 7.5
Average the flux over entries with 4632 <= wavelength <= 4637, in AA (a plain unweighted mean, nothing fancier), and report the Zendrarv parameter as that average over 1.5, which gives 4.9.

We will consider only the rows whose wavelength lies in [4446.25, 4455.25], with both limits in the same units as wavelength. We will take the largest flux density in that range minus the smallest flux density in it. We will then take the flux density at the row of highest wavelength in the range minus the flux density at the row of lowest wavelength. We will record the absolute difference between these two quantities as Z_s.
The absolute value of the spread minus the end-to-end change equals 0.62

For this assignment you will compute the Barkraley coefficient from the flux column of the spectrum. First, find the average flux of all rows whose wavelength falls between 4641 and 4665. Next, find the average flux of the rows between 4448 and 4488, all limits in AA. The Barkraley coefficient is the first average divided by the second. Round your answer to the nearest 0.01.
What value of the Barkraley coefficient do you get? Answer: 1.19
